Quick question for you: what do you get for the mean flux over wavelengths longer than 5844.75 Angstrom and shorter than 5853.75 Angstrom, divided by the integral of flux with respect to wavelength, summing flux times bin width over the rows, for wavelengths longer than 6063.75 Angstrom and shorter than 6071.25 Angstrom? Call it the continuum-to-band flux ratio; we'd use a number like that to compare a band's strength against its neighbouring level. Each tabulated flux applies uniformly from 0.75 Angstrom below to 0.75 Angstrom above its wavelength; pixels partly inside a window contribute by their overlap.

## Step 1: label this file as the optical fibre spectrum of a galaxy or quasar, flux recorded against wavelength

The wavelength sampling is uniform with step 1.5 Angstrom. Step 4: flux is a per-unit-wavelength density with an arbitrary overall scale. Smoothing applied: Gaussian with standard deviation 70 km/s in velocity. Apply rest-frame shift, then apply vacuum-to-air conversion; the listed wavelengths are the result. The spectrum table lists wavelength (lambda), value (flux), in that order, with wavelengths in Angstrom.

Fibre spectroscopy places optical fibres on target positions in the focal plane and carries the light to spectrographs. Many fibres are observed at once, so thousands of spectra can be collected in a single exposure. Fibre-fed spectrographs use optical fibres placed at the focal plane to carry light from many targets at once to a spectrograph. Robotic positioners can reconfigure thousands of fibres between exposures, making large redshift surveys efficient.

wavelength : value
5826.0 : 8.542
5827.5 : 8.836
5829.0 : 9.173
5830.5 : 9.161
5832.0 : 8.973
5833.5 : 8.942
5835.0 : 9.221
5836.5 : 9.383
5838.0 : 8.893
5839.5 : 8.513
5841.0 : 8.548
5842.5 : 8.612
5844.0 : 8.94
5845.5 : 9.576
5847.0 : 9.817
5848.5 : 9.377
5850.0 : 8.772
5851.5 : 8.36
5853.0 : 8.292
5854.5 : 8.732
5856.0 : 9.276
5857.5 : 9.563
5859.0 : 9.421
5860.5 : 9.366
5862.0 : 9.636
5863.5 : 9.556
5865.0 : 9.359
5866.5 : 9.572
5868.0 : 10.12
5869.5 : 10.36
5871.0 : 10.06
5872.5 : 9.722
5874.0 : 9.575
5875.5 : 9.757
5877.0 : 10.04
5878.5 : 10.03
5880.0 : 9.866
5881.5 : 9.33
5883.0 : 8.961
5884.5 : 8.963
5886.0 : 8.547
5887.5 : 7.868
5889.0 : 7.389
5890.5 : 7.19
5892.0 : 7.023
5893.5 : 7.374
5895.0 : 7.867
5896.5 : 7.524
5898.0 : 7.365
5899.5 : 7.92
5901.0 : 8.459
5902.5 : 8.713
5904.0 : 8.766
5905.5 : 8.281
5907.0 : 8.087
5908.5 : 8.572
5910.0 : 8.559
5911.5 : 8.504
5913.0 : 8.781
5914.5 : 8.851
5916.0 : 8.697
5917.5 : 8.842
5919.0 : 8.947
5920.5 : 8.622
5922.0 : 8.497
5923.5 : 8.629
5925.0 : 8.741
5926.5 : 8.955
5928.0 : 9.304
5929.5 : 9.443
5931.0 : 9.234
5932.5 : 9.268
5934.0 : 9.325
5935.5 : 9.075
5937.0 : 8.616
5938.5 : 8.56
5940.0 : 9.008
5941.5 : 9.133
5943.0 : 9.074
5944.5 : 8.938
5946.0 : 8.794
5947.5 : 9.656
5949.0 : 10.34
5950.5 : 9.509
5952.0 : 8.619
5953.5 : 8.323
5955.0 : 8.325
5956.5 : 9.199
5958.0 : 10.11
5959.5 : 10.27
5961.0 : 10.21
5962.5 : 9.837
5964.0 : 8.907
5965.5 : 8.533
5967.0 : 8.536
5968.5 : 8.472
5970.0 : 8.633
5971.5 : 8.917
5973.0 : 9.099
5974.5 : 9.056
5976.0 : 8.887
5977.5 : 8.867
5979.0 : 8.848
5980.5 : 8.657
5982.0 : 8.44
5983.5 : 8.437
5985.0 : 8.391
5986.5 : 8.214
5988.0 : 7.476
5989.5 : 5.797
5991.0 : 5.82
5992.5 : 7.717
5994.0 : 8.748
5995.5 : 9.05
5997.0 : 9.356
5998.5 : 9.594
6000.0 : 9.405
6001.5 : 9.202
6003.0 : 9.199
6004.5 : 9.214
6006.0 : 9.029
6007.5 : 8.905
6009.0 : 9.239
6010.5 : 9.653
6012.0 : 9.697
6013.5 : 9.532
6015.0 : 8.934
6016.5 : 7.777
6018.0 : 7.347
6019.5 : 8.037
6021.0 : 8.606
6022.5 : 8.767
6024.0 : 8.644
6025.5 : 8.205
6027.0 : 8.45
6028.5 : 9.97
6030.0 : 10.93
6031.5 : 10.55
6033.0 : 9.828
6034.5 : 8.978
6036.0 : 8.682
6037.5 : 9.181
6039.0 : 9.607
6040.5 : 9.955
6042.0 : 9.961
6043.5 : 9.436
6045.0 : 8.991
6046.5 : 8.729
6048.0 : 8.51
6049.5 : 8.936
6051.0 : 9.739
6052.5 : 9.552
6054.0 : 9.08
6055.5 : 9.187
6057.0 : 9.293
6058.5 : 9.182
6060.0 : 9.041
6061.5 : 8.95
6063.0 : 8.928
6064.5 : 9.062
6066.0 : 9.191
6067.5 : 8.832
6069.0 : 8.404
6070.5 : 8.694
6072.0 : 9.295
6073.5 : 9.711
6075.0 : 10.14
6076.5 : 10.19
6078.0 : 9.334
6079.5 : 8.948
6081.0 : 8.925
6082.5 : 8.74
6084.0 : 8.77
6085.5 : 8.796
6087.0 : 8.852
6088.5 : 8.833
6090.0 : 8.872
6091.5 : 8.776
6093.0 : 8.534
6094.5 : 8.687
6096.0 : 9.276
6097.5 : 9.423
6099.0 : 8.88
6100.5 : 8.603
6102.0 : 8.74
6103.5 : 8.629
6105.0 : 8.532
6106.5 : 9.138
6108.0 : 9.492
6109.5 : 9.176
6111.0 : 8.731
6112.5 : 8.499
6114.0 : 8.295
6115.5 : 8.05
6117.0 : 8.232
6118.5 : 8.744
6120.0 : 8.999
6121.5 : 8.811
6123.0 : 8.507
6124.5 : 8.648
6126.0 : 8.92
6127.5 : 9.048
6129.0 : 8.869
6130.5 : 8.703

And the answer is 0.14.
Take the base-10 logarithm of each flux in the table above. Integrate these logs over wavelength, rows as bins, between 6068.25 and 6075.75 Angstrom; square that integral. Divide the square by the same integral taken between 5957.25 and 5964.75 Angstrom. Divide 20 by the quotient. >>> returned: 2.84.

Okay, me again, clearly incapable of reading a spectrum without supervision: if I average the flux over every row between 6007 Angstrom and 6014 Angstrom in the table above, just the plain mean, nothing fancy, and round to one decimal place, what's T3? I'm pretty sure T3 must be 9.4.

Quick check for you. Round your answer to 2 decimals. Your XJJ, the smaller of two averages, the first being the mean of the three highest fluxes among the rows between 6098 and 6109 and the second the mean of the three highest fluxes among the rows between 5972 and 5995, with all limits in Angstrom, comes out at 9.01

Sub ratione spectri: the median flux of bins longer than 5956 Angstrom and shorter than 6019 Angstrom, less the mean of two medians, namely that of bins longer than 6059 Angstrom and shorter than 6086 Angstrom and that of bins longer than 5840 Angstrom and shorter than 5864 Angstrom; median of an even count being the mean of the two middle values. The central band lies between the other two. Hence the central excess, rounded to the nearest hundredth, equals -0.22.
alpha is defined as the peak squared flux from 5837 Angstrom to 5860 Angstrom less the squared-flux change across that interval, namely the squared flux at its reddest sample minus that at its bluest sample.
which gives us 87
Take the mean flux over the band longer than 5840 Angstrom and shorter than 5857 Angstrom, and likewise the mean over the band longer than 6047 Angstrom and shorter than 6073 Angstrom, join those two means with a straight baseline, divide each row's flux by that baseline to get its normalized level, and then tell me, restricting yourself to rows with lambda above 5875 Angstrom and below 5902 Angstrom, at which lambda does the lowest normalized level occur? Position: 5892.0 Angstrom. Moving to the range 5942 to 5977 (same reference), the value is 5953.5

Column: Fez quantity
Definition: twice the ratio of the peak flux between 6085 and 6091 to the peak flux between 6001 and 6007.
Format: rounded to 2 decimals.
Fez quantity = 1.93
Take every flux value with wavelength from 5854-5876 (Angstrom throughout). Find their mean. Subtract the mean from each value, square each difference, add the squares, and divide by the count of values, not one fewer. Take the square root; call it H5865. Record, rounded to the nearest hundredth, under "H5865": 0.37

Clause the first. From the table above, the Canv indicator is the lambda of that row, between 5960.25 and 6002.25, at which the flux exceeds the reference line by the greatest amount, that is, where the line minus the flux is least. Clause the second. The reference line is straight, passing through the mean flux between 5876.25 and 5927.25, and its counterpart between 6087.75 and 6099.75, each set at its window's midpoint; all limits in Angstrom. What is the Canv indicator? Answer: 5961.0 Angstrom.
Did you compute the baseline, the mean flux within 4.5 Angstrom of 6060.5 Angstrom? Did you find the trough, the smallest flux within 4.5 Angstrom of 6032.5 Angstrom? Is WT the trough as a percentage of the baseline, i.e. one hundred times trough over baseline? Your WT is 96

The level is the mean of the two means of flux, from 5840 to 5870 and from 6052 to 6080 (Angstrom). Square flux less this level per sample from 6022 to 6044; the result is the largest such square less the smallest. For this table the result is 2.9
